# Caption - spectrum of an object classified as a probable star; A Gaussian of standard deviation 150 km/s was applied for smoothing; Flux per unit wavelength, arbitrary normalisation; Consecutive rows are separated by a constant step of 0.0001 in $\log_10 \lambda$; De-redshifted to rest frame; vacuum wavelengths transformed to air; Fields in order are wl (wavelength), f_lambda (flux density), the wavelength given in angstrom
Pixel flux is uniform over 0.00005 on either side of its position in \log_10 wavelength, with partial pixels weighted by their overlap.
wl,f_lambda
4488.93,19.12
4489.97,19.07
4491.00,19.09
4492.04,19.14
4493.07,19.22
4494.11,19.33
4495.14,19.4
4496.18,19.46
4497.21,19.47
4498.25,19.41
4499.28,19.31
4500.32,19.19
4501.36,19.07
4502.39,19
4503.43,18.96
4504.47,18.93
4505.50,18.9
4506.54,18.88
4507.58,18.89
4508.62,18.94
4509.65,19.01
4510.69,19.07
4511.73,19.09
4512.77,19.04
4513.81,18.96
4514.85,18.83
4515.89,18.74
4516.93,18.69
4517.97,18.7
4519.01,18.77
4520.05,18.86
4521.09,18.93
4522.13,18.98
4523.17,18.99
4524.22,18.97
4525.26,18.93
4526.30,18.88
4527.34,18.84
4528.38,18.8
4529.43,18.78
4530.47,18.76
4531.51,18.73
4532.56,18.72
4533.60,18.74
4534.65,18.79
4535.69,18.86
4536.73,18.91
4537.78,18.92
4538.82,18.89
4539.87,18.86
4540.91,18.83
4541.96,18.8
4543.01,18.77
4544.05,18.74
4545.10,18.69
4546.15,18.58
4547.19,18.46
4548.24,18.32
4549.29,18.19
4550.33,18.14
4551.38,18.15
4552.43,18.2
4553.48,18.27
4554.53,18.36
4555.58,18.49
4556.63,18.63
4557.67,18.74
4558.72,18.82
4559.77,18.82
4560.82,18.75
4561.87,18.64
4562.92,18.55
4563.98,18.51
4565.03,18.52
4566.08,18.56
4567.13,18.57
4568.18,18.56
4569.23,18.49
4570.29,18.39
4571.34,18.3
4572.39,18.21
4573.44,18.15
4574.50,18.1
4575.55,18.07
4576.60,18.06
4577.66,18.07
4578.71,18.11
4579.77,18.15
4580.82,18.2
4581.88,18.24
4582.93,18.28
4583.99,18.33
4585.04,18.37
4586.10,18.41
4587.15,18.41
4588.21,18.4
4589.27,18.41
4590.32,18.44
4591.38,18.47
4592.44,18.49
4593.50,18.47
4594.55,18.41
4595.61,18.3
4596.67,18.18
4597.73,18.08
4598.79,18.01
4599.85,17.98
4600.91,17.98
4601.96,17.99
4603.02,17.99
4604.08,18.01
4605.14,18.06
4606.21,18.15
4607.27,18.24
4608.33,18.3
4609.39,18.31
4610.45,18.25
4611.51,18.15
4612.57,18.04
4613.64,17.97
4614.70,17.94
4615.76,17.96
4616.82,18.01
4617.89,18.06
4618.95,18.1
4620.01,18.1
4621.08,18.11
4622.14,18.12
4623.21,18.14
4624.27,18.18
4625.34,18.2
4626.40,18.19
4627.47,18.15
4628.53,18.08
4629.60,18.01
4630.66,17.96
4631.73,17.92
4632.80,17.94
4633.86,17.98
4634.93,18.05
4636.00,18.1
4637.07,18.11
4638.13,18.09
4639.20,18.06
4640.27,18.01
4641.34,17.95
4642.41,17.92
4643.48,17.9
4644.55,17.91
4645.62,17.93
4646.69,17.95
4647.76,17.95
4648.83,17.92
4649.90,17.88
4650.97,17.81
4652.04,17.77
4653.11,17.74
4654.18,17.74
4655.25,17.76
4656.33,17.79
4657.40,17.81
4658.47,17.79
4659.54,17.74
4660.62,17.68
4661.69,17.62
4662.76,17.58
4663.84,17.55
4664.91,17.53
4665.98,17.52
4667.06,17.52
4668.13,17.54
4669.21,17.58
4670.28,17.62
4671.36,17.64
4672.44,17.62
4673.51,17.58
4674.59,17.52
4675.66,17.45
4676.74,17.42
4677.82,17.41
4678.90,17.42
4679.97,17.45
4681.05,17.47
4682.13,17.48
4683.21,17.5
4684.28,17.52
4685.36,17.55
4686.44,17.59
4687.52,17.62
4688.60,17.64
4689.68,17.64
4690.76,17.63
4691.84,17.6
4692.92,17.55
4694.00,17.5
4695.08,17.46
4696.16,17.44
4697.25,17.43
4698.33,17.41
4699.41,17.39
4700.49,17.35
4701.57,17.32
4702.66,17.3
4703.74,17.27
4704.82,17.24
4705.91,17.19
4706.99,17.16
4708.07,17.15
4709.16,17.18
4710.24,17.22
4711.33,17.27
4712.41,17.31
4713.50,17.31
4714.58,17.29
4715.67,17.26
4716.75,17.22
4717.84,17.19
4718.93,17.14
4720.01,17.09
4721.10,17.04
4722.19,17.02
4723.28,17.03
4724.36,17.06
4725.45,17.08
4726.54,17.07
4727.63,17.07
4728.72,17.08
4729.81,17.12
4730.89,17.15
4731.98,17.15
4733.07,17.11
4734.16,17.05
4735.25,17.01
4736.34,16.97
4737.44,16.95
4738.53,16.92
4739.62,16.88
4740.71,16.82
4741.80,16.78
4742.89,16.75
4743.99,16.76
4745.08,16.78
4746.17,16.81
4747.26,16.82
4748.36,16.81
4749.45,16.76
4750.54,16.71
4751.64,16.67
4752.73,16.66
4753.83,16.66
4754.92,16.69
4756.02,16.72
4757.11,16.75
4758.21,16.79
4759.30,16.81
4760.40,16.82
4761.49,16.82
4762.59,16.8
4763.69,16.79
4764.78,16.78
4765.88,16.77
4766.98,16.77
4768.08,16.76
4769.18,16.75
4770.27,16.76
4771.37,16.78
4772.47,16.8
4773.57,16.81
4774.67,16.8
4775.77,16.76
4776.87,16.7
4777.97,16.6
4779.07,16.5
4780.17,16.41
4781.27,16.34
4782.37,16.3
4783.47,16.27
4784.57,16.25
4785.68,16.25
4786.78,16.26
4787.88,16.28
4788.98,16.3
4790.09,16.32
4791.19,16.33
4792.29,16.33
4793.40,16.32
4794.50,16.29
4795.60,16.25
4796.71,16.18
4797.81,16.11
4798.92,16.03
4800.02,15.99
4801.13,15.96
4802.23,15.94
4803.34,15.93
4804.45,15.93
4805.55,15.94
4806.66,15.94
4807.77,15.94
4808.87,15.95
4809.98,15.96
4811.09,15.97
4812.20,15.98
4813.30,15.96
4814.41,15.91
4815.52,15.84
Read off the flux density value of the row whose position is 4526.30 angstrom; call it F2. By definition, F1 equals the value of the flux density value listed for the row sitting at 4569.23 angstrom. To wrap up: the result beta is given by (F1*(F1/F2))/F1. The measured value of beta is 0.98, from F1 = 18.49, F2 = 18.88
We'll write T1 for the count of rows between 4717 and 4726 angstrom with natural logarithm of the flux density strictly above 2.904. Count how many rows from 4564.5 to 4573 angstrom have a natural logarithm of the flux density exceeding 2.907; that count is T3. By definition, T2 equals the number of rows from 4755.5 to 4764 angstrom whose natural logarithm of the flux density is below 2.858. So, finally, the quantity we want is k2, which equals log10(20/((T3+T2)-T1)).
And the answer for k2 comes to 0.2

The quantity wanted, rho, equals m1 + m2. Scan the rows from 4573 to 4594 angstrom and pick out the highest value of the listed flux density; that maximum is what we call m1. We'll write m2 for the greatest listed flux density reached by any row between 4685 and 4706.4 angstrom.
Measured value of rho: 36.1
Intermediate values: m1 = 18.49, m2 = 17.64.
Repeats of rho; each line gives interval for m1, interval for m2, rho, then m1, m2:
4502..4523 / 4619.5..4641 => 37.3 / 19.09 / 18.2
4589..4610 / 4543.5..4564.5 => 37.3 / 18.49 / 18.82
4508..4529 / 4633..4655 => 37.2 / 19.09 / 18.11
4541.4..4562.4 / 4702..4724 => 36.1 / 18.82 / 17.31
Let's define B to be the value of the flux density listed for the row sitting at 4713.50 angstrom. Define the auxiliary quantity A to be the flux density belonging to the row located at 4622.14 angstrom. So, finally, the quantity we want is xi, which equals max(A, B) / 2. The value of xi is 9.1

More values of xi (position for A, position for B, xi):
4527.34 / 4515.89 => 9.4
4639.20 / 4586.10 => 9.2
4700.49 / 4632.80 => 9.0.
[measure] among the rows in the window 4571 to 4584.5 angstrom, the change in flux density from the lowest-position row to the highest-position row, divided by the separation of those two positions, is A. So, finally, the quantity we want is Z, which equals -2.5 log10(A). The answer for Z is 6.6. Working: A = 0.002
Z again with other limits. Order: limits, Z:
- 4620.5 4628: 5.5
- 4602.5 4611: 3.6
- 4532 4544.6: 6.9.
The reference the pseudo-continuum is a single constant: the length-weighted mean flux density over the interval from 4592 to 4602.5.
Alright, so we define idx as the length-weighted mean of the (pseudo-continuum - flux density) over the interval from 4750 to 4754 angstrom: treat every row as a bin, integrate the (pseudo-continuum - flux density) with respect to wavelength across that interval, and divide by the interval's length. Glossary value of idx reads 1.5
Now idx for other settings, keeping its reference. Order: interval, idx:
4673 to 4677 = 0.7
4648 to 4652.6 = 0.3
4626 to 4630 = 0.1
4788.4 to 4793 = 1.9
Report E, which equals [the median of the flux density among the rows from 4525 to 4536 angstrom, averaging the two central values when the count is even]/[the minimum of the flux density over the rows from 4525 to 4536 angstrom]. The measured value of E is 1.00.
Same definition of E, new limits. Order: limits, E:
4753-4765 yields 1.01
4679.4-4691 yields 1.01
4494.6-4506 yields 1.02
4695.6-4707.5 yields 1.01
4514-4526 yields 1.01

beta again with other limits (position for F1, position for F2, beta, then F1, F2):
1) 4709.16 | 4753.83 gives 1.03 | 17.18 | 16.66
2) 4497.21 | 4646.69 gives 1.08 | 19.47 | 17.95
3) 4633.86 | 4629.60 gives 1.00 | 17.98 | 18.01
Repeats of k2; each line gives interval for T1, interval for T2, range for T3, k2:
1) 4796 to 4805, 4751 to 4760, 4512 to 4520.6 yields 0.1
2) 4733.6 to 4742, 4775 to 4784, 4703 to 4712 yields 0.4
